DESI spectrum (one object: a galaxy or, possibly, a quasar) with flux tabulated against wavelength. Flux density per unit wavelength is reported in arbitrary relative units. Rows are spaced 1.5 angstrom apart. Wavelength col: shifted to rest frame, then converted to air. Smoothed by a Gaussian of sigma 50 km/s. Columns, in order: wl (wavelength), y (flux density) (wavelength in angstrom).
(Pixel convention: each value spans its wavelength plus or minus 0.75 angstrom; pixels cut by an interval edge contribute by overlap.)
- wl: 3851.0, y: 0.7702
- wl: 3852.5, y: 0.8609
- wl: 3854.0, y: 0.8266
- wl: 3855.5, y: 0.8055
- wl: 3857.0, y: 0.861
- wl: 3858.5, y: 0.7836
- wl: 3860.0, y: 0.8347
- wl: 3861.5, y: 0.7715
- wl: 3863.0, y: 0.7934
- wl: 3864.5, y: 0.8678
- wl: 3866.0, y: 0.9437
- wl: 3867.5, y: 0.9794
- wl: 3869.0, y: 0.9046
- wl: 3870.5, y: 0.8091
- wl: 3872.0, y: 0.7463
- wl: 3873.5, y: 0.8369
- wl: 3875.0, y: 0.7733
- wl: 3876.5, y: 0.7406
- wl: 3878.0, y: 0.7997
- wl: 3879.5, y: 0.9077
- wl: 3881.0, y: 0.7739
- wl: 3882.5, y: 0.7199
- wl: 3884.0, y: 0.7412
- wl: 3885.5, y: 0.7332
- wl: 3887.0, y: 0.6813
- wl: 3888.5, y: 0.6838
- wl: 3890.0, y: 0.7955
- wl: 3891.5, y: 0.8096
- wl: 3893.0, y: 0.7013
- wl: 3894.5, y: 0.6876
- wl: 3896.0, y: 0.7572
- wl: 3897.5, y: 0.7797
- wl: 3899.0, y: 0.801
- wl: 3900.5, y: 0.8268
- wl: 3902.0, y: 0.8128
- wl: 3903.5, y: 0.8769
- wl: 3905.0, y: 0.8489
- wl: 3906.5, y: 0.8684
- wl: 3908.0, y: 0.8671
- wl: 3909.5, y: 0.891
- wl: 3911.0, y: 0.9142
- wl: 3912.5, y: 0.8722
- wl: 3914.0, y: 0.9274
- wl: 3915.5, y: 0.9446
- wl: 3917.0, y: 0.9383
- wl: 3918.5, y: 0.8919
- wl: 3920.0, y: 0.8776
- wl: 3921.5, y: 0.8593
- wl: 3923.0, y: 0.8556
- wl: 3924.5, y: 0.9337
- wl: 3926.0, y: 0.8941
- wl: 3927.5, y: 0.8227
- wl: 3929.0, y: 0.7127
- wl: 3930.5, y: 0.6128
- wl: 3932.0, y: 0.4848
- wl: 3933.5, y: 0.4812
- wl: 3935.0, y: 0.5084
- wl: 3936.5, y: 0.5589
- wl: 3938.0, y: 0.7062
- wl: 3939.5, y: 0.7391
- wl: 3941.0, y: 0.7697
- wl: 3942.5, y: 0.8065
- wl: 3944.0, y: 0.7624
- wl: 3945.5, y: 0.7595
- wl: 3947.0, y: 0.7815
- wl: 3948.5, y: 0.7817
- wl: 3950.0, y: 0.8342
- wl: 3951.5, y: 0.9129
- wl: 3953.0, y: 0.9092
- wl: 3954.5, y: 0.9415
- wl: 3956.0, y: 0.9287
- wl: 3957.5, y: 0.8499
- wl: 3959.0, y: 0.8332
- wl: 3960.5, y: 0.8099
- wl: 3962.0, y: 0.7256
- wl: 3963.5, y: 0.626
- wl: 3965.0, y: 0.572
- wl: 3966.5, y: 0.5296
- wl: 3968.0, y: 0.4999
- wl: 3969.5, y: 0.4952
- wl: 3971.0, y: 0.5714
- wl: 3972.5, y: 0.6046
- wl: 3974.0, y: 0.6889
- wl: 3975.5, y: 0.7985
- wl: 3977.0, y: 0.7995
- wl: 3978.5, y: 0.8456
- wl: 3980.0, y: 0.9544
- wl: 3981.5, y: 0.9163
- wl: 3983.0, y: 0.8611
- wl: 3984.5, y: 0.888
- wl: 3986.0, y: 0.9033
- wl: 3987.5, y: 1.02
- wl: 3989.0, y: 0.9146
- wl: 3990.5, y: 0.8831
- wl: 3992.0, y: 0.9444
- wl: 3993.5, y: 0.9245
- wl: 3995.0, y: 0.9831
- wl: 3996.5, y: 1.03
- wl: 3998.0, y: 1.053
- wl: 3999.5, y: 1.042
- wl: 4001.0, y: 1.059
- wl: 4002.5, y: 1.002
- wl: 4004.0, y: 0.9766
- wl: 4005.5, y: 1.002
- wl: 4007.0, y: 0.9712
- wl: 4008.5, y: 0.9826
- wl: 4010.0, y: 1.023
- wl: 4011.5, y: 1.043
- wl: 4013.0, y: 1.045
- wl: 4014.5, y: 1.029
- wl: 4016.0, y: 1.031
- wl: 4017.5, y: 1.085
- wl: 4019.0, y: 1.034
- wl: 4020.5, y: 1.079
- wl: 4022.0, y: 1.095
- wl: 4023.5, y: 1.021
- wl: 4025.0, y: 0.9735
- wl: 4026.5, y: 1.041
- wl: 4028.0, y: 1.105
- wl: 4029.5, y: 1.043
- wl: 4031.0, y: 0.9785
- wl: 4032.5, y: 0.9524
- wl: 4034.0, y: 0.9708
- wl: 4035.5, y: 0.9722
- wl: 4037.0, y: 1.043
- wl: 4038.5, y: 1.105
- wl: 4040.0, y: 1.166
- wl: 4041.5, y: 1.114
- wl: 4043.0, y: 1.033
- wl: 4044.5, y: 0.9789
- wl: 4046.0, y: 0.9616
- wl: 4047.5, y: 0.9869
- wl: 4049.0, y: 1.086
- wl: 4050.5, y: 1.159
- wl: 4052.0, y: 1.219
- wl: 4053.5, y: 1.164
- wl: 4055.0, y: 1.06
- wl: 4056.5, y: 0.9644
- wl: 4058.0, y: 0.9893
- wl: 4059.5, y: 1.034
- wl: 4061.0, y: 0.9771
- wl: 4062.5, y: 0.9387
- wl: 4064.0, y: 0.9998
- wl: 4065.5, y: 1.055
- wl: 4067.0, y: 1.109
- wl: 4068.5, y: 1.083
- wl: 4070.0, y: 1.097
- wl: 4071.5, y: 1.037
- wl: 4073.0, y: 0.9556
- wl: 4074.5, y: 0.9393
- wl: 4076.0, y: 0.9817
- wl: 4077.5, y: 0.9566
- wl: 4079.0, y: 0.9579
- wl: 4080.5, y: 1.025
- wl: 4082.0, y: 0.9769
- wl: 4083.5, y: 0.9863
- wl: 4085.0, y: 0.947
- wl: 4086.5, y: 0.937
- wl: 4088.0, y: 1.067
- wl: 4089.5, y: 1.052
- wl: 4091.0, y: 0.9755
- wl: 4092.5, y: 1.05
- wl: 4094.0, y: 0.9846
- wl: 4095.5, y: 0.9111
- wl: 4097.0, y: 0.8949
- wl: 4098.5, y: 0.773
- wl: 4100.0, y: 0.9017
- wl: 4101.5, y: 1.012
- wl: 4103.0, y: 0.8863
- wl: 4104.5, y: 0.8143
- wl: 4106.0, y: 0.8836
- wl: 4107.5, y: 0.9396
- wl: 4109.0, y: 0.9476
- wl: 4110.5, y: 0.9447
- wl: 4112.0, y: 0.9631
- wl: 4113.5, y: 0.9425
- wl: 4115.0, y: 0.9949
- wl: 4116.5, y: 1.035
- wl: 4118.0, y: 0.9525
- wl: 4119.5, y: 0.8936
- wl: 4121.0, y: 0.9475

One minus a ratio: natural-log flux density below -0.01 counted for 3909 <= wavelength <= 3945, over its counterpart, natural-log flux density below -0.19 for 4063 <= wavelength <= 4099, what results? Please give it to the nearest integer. -23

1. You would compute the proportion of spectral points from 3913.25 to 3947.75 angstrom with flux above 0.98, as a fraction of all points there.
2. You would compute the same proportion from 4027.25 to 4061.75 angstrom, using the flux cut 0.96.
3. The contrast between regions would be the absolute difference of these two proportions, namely 1.0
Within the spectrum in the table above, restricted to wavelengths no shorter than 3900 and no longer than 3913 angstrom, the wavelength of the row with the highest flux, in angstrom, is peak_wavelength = 3911.0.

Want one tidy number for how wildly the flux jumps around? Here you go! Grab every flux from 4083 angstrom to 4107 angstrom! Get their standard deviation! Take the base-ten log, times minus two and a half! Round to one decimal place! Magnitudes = 2.7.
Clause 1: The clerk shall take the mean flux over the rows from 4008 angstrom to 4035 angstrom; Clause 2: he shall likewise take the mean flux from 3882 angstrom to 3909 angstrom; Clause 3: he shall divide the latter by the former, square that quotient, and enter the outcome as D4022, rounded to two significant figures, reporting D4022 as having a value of 0.57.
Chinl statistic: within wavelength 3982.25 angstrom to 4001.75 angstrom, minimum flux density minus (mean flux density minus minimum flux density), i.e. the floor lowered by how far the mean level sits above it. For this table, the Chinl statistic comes 0.76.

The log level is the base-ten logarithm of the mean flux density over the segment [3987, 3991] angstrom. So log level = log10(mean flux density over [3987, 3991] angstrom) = -0.03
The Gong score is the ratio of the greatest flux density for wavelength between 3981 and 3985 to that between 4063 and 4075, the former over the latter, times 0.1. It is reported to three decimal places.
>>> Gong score 0.083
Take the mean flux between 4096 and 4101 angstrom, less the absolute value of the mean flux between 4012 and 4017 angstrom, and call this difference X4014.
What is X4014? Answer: -0.2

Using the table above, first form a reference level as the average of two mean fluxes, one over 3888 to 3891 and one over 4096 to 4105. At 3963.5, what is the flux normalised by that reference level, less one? -0.23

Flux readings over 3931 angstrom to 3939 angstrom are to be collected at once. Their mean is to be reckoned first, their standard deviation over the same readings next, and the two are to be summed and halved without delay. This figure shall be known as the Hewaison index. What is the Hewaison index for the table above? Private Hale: 0.32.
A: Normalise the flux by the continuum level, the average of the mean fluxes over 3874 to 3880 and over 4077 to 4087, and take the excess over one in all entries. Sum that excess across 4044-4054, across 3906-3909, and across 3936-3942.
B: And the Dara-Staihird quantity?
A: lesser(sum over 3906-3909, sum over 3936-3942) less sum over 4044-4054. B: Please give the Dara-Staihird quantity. -2.4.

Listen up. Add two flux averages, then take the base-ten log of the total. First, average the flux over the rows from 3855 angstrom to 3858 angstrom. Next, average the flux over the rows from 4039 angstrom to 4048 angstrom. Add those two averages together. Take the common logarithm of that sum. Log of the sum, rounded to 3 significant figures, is 0.273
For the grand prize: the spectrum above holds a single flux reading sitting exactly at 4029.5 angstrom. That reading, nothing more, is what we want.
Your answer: 1.043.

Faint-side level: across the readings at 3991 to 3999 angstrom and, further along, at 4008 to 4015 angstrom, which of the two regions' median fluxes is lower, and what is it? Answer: 0.983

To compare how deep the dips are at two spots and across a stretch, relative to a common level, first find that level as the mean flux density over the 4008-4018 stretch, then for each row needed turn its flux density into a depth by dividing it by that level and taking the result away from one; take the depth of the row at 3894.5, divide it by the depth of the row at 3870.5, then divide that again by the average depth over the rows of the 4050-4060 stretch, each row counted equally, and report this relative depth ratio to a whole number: -32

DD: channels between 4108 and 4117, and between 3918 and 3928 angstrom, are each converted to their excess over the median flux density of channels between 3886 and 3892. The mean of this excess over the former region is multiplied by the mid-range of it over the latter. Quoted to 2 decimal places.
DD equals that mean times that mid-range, 0.03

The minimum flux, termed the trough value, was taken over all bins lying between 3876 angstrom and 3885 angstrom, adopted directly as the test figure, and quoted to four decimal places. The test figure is 0.7199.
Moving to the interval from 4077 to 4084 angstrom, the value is 0.9566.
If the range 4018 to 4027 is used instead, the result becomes 0.9735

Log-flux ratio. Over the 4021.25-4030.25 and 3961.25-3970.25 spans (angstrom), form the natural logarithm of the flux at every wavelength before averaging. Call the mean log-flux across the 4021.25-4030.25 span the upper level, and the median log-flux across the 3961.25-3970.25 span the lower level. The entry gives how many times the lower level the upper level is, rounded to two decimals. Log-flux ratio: -0.07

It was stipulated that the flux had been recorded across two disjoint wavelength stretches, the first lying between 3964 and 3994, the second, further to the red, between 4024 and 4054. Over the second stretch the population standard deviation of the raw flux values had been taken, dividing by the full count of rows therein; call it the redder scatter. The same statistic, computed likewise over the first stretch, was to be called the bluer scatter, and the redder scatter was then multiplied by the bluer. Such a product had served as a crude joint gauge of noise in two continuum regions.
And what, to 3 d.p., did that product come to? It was 0.014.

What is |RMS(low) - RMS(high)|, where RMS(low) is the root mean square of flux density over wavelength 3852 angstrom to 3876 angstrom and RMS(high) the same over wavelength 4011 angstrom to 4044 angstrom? 0.205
